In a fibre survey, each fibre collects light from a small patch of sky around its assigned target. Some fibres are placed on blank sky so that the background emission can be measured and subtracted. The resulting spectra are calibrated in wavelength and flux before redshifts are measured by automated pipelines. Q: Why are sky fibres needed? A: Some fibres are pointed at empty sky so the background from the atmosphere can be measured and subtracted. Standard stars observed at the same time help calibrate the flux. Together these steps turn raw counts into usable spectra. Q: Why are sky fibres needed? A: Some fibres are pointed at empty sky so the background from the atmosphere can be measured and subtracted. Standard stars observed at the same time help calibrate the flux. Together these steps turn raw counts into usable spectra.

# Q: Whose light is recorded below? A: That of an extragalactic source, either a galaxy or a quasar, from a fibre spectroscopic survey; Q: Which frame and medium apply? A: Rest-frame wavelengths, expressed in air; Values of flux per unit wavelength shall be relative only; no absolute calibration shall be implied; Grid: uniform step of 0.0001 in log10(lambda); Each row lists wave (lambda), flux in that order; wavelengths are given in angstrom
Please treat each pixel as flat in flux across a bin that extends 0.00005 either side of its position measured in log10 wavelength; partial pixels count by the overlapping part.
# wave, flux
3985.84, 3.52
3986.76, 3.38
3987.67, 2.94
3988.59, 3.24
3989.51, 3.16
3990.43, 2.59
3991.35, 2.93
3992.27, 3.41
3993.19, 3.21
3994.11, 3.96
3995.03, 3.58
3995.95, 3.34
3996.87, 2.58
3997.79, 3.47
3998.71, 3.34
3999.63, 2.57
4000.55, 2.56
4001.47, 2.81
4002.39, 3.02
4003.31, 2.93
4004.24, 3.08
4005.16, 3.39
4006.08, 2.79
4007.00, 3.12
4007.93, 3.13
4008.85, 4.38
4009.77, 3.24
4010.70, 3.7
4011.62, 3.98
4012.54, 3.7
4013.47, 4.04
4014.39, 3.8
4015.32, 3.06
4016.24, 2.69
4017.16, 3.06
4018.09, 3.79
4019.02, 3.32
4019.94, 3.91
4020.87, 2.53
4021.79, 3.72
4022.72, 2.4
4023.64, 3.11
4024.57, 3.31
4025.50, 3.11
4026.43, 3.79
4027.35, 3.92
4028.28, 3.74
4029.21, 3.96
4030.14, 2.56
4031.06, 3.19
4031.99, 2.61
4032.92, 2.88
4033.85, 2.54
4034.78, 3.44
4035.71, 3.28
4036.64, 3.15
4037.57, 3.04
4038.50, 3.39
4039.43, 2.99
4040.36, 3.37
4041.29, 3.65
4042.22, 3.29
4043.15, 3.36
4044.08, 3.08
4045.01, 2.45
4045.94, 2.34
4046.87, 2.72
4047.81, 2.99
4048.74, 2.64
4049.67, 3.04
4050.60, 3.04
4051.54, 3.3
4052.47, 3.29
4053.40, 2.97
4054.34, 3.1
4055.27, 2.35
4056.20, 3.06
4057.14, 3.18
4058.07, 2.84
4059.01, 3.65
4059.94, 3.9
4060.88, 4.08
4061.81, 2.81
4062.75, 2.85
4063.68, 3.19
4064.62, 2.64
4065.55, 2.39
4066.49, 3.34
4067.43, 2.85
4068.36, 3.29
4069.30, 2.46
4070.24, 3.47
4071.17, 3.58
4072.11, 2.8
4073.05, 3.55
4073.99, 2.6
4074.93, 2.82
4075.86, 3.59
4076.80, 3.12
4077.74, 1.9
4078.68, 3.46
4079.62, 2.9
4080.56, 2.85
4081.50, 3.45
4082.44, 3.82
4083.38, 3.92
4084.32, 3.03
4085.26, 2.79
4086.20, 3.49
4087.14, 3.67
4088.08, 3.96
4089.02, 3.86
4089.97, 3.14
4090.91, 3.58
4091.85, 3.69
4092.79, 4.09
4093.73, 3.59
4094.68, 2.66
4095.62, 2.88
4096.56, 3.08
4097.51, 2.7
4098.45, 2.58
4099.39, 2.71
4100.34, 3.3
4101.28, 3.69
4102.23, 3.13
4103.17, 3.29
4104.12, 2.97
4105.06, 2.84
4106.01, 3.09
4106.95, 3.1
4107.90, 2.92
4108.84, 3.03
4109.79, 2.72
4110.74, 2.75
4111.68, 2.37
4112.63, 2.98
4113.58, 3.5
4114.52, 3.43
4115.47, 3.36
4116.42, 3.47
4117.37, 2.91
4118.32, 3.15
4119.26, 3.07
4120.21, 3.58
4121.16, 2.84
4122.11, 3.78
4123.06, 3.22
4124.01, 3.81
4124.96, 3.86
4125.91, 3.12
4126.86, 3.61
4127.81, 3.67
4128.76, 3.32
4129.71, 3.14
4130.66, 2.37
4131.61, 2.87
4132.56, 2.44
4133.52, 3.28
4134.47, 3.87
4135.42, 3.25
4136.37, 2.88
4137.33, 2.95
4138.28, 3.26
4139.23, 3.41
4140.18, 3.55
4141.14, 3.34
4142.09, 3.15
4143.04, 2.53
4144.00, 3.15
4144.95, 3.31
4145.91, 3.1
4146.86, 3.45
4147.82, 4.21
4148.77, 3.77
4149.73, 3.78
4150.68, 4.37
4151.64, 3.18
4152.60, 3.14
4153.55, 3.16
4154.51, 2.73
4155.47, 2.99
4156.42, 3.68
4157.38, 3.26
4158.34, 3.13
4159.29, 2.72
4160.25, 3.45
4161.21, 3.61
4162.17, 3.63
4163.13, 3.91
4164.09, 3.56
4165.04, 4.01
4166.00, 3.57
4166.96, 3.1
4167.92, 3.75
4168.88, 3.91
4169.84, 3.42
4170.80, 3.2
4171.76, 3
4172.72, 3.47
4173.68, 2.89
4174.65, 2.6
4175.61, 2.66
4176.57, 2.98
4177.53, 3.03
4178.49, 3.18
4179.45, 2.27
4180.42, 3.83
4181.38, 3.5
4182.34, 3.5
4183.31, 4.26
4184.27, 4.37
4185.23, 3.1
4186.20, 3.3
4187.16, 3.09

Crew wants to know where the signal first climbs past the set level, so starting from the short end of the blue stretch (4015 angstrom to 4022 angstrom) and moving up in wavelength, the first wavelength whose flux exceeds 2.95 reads 4015.32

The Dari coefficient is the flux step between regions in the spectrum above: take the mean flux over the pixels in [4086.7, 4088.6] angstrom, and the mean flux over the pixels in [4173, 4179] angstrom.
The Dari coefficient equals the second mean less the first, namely -0.9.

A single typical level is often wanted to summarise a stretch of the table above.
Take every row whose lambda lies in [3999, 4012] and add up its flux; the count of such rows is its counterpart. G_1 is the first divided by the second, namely 3.19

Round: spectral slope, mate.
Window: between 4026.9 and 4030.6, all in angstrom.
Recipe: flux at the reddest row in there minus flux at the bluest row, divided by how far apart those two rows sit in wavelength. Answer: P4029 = -0.49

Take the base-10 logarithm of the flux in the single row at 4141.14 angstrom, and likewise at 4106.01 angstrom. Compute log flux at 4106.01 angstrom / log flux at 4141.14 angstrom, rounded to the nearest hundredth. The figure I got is 0.94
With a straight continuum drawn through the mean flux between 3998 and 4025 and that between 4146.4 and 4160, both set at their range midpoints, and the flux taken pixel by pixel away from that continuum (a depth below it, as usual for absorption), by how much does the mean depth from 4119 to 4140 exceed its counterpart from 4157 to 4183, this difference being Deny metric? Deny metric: 0.01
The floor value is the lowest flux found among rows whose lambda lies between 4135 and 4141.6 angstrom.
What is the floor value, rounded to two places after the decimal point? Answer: 2.88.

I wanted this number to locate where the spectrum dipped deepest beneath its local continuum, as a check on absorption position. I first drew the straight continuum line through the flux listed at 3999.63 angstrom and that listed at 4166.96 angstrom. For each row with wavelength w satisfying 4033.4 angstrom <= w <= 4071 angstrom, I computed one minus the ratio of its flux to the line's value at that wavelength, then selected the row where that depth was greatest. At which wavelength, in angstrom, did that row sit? 4055.27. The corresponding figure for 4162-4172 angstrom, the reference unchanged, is 4171.76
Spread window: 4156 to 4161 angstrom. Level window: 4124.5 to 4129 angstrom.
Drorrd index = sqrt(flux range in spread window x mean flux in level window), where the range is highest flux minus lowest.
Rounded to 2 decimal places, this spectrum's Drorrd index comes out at 1.84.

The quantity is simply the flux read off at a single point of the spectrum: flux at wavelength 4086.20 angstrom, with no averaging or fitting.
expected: 3.49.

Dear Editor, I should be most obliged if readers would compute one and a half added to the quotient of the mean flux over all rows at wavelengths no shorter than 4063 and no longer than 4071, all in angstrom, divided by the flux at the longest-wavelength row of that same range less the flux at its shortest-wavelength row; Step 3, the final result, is 12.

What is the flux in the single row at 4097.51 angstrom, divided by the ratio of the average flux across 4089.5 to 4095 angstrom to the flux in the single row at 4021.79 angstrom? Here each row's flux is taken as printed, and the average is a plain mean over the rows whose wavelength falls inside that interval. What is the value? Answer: 2.9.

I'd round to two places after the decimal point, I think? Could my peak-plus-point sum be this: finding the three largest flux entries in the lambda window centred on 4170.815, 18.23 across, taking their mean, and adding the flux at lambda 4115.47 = 7.30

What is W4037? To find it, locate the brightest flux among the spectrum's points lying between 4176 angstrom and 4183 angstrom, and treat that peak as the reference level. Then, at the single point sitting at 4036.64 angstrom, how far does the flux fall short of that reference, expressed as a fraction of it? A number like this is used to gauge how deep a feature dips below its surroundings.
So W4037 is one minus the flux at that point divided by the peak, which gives 0.178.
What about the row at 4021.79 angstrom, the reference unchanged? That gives 0.029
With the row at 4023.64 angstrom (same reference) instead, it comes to 0.188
